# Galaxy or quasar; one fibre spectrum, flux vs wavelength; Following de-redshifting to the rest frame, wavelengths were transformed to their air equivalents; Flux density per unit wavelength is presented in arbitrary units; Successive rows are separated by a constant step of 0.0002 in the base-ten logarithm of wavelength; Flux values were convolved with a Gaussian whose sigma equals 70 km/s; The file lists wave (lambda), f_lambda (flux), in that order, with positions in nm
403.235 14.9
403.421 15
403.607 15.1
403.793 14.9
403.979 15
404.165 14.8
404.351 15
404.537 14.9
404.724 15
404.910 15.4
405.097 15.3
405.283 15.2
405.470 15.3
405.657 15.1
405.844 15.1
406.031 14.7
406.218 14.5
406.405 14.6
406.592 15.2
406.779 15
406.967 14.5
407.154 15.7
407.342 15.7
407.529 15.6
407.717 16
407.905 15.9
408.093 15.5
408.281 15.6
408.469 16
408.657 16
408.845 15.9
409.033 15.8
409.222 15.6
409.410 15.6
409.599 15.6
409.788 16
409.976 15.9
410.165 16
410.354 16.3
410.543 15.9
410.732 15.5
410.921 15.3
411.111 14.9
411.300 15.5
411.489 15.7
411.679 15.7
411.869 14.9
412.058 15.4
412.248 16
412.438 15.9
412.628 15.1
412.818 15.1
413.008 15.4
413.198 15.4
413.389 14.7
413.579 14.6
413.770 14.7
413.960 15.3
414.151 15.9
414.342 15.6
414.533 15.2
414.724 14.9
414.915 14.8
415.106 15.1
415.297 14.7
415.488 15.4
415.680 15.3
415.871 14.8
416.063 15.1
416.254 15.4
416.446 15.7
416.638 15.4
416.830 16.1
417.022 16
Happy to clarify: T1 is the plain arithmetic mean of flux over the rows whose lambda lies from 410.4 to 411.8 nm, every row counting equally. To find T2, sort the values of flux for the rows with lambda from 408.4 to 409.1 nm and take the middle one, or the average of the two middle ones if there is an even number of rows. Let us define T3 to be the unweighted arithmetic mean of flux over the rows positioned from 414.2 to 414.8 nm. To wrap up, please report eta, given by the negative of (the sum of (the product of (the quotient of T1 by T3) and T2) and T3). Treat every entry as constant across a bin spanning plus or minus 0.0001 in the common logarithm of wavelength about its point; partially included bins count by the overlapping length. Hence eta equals -31.5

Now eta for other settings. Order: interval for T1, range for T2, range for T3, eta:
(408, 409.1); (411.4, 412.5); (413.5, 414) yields -31.6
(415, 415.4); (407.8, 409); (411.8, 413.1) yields -30.8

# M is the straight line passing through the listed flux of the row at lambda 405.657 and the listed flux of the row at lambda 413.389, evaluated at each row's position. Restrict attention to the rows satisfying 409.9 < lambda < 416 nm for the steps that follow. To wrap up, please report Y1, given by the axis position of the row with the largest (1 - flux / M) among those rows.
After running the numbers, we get 413.579 nm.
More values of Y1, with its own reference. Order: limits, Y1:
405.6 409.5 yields 406.218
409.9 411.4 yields 411.111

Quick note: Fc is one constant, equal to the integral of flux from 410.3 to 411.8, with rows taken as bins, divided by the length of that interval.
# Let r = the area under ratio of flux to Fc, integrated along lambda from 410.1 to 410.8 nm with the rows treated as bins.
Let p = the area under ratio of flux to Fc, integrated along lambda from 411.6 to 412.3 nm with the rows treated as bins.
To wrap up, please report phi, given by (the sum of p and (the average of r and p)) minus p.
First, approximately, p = 0.70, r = 0.717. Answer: 0.706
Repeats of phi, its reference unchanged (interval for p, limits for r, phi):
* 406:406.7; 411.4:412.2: 0.729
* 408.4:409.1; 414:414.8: 0.754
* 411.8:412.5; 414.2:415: 0.740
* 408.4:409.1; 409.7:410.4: 0.719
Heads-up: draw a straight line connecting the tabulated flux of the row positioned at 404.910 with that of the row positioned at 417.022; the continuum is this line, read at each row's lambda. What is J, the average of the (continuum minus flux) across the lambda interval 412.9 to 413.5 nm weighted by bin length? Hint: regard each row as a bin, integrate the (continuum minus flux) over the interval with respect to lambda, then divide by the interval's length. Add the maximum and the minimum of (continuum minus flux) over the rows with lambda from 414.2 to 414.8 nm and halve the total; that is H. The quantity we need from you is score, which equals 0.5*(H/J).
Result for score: 0.5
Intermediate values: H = 0.6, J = 0.7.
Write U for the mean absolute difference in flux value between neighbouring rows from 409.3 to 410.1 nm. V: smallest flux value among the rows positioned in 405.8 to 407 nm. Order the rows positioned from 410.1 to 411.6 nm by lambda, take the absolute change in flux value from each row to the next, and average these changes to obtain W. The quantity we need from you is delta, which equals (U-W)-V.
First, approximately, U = 0.17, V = 14.5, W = 0.36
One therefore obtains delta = -14.7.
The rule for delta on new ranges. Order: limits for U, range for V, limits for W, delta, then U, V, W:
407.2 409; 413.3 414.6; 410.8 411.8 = -14.7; 0.20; 14.6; 0.30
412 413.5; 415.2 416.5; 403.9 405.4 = -14.5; 0.36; 14.7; 0.17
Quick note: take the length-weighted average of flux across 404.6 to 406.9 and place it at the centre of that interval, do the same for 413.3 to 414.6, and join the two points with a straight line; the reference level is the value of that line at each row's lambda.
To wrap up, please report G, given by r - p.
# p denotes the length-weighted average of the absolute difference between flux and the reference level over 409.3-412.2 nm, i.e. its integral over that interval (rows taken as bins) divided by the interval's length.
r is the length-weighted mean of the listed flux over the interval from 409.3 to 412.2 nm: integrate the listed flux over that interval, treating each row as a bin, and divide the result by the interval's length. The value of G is 15.0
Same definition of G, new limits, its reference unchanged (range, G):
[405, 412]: 14.9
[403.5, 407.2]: 14.8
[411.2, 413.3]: 15.1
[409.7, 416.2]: 14.9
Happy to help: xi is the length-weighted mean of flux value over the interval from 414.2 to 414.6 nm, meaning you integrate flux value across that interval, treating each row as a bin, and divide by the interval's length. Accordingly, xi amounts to 15.5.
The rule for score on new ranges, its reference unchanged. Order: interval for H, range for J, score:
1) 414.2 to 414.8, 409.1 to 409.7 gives 35.0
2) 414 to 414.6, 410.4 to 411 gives 2.9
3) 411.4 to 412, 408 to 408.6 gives -1.4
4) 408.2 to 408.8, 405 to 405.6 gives -0.7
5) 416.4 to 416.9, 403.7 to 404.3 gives 0.3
